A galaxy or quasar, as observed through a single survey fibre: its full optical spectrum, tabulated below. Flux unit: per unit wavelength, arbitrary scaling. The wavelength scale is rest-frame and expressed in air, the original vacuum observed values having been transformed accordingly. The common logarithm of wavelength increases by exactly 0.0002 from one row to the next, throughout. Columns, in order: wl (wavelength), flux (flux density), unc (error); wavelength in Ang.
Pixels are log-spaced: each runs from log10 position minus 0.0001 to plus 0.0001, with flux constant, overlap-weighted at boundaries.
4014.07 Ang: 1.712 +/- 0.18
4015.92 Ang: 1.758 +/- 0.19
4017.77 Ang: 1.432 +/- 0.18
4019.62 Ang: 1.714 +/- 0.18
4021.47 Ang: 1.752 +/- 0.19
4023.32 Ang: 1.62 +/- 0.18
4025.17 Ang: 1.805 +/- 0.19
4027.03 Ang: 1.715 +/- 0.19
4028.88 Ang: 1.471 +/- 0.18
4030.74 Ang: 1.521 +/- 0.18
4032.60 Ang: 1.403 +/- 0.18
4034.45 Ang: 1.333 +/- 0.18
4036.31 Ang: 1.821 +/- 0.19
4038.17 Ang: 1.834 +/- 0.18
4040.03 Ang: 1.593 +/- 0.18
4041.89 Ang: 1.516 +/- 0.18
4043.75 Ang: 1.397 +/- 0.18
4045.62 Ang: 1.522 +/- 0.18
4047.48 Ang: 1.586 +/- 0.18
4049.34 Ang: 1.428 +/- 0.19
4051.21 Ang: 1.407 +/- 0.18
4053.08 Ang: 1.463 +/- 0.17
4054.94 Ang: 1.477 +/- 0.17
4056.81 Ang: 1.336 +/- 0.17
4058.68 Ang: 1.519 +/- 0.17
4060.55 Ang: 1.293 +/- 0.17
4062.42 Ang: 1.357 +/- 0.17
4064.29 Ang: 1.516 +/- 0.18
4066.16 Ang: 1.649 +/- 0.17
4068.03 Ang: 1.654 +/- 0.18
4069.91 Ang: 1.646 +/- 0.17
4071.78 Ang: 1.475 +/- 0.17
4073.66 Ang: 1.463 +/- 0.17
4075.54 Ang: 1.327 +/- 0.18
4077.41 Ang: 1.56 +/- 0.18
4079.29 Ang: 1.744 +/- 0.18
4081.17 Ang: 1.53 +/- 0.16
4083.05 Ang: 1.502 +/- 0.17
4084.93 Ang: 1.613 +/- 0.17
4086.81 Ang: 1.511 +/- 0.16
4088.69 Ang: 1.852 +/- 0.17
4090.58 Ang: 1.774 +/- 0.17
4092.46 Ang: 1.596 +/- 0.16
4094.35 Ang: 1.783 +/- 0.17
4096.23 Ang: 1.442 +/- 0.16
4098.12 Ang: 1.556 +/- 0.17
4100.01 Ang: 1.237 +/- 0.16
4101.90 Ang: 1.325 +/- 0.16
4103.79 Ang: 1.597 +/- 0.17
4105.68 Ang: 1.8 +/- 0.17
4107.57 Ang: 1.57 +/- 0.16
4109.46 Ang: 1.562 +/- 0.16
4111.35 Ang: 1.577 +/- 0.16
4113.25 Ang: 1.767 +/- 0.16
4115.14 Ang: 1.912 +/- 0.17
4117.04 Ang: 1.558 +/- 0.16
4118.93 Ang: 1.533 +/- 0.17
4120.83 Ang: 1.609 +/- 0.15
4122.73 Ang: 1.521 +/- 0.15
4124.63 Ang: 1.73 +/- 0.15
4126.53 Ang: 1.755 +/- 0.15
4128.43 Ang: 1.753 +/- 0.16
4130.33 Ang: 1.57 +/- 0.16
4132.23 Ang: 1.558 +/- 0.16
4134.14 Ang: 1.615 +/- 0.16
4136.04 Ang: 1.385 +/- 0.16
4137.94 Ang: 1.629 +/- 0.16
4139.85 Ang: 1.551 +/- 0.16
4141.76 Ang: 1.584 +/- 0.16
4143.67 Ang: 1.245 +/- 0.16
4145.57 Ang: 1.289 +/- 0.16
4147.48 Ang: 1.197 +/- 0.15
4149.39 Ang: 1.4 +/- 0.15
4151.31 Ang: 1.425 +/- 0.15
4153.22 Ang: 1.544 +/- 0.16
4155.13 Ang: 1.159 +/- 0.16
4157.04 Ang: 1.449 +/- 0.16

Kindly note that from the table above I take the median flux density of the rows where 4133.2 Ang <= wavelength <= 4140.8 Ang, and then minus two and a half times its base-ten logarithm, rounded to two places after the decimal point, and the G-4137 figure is -0.50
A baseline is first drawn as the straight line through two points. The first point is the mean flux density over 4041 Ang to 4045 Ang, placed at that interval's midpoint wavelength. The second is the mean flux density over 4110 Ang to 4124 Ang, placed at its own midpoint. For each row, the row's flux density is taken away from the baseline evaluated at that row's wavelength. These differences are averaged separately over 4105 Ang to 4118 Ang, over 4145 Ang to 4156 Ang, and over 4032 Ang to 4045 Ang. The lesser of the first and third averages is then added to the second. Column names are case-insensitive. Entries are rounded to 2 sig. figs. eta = 0.27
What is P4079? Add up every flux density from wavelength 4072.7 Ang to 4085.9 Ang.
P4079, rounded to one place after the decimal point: 10.7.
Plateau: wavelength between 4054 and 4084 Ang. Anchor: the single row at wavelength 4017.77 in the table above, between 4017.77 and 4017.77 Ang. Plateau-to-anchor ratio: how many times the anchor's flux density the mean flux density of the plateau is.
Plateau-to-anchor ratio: 1.05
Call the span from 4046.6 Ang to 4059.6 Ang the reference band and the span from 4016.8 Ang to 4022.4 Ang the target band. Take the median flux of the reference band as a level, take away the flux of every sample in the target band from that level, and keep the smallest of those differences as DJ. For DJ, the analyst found -0.29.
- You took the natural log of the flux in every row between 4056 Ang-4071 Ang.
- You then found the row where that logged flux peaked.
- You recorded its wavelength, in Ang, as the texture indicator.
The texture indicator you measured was 4068.03 Ang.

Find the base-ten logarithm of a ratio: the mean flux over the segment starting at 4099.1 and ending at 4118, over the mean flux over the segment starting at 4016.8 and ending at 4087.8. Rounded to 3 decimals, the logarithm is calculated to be 0.014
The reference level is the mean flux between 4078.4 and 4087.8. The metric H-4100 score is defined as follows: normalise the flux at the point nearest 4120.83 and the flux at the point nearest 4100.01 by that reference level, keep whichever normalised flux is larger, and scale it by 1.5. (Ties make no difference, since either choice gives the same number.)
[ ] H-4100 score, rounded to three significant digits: 1.53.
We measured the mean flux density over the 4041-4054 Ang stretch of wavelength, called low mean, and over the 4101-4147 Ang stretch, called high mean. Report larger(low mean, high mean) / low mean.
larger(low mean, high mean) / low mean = 1.07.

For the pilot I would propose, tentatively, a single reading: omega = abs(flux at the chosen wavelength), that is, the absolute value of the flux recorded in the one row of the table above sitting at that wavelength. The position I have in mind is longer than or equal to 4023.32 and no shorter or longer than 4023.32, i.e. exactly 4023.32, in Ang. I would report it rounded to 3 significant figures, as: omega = 1.62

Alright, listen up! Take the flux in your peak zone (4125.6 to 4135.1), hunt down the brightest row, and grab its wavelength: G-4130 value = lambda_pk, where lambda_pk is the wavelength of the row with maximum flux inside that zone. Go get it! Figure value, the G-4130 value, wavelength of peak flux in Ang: 4126.53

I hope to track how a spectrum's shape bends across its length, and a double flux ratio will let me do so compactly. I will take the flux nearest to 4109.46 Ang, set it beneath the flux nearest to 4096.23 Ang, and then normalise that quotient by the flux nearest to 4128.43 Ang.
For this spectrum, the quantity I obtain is 0.53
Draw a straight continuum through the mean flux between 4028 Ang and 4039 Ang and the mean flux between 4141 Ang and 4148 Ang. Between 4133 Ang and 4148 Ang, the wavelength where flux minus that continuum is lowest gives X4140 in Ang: 4147.48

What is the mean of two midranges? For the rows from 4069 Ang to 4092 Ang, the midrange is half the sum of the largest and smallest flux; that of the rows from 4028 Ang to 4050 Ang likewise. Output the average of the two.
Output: 1.59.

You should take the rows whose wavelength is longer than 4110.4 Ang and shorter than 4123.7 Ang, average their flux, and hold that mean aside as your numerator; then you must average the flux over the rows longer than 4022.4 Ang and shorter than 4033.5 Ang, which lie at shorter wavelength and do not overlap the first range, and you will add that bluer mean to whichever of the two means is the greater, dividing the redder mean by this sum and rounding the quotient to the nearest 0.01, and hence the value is 0.51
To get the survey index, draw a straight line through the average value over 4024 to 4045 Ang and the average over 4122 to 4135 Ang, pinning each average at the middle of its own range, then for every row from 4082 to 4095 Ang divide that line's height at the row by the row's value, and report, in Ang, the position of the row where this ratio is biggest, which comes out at 4083.05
